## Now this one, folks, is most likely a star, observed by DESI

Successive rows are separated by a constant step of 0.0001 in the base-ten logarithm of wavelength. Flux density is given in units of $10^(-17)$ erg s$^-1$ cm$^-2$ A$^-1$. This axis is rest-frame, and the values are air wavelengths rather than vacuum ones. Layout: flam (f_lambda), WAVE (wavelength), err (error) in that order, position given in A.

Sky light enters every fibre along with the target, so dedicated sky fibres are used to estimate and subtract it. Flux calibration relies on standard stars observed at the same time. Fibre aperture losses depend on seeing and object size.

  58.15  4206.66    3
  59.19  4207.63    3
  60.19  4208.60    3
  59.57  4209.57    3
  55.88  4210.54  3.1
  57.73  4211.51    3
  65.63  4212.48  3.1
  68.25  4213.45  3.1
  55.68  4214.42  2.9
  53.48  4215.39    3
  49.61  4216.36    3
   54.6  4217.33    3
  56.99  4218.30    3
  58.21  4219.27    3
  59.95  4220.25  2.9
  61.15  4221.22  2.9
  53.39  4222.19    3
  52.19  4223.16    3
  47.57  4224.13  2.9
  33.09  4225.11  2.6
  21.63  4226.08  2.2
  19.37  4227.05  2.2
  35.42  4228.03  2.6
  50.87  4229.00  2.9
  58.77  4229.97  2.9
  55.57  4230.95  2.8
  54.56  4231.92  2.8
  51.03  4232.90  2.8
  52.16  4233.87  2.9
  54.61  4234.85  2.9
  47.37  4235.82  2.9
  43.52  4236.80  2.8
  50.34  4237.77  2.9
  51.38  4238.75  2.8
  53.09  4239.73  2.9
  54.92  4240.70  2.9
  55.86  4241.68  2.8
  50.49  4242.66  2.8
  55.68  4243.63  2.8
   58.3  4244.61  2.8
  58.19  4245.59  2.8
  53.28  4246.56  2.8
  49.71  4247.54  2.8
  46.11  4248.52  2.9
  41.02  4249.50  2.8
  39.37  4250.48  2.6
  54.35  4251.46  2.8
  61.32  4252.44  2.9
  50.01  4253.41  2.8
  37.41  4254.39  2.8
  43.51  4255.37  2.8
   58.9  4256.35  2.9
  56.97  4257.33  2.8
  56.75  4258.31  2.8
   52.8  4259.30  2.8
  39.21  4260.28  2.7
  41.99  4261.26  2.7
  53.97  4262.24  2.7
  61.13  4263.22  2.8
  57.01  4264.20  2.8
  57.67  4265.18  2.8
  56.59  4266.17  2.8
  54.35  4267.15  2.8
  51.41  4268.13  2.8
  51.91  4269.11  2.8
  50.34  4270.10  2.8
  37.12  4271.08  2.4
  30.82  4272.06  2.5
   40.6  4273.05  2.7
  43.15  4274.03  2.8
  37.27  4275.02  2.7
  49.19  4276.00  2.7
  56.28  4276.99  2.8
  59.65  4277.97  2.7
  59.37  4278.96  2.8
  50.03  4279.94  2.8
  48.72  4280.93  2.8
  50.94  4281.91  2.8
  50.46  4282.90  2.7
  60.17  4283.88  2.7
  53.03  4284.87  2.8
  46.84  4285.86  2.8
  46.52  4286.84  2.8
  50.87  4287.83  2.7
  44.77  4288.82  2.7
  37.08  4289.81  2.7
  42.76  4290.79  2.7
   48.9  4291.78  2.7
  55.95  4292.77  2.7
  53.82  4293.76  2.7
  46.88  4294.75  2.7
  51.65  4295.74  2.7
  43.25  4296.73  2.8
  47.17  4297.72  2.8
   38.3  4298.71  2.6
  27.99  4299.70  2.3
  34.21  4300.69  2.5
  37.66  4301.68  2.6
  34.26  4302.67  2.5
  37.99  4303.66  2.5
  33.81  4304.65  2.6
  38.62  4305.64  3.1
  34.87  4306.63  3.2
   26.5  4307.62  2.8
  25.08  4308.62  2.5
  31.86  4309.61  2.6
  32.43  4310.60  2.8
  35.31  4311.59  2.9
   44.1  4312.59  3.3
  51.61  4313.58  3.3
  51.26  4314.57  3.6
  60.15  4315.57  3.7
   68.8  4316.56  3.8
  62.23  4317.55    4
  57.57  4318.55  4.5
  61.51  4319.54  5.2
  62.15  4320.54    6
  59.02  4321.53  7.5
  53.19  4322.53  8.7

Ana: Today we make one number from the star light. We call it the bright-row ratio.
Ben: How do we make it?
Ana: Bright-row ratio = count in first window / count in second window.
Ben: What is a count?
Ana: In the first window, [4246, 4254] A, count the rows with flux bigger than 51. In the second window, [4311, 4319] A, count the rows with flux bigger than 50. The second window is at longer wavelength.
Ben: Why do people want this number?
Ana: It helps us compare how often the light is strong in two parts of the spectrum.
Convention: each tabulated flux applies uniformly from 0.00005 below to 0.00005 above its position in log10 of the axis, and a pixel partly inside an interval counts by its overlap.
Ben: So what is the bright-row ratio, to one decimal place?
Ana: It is 0.5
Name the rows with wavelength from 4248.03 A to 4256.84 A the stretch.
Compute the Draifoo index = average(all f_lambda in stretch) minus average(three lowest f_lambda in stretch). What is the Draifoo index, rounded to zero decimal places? 9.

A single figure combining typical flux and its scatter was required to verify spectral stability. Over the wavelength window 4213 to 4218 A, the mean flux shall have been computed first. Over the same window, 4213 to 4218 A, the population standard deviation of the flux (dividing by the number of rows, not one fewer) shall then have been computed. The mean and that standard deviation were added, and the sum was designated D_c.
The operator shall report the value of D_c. 62.6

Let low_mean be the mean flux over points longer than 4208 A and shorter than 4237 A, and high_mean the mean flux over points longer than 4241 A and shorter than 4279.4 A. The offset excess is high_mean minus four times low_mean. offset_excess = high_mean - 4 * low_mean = -156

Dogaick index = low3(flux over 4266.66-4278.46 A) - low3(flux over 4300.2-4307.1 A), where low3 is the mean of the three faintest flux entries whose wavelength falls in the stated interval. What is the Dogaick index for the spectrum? 1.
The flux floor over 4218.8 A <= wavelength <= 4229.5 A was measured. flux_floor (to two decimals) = 19.37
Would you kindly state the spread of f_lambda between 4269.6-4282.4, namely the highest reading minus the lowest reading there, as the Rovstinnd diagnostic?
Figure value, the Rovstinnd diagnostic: 29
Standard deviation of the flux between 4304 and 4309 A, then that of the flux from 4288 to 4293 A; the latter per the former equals 1.22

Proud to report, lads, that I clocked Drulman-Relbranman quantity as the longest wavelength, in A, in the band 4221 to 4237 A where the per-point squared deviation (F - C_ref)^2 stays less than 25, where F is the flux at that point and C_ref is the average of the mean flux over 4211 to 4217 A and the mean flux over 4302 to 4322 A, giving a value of 4235.82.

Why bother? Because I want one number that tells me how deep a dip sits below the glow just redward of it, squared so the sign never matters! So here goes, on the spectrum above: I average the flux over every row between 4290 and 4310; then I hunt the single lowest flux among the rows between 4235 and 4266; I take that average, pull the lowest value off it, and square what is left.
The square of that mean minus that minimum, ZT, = 5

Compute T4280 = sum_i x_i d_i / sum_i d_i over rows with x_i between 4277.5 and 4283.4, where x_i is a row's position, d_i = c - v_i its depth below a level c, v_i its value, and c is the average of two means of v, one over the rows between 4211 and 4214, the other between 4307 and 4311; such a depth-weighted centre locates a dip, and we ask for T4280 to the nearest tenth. 4279.6 A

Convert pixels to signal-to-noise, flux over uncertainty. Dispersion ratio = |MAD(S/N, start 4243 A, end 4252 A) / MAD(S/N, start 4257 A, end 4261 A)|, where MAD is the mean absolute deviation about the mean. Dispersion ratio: 1.02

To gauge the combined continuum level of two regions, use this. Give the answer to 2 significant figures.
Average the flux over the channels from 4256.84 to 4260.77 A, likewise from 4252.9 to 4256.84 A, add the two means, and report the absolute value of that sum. 99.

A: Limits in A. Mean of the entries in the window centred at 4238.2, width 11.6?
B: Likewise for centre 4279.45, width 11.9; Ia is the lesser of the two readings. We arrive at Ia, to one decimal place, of 51.5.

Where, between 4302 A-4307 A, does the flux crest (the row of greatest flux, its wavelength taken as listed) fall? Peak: 4305.64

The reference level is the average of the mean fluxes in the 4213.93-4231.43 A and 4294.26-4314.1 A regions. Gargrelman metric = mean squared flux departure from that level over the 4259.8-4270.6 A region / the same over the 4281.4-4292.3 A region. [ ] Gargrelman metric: 2.1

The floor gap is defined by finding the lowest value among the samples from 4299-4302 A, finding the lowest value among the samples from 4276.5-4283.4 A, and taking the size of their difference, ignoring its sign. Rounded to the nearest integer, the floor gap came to 21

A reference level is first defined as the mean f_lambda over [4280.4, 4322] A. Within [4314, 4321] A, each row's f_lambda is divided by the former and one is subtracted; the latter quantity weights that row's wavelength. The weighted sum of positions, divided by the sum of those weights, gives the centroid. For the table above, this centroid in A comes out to 4317.8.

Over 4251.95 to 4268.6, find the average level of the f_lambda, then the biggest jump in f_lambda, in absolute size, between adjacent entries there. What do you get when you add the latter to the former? 68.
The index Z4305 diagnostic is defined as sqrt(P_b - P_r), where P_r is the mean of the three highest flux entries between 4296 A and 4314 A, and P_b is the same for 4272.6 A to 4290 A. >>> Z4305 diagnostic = 3.5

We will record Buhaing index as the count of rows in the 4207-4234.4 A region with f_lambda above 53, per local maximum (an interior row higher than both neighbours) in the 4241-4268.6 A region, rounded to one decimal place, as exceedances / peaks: 3.6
